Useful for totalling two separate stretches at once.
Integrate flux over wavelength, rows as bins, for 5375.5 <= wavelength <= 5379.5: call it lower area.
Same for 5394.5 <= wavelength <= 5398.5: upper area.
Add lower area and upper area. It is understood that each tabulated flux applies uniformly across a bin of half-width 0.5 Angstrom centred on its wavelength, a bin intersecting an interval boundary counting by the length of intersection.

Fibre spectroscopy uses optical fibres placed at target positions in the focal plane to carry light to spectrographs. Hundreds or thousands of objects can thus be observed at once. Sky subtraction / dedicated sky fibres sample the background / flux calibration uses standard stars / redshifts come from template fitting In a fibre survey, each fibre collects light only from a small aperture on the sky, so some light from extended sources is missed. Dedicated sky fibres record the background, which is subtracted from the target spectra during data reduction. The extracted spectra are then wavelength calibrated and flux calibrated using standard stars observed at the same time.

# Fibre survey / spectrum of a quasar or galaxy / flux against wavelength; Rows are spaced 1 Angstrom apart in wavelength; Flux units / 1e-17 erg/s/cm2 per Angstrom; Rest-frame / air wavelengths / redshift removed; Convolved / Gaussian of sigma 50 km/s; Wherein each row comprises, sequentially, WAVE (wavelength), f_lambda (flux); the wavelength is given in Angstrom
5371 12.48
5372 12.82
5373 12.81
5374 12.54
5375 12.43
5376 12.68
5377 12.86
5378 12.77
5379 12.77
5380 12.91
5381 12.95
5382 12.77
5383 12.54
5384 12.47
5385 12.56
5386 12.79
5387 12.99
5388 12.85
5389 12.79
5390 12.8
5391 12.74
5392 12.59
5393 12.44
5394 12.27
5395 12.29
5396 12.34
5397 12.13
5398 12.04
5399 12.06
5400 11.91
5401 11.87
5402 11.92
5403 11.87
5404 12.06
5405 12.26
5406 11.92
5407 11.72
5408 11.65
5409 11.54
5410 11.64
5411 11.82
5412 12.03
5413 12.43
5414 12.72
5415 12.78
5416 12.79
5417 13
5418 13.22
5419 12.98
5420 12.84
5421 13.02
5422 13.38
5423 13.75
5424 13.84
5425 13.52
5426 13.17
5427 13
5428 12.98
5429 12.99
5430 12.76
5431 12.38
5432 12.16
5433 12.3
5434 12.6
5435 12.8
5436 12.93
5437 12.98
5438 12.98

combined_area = 100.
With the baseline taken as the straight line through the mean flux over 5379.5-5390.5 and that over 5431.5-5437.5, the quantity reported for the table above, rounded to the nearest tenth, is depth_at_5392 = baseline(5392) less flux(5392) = 0.2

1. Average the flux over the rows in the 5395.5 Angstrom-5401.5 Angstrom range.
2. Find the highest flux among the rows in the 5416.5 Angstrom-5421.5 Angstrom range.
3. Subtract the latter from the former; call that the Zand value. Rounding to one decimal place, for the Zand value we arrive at -1.2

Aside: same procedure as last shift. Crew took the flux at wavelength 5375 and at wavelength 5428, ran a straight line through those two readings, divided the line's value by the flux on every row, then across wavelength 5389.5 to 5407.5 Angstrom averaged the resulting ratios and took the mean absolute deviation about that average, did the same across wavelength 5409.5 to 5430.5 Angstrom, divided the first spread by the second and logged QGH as 0.86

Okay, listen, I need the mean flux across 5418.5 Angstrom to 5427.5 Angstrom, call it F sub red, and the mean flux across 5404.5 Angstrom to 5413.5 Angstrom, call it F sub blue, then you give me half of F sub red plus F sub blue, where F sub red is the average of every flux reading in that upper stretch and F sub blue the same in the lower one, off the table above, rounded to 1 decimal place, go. 12.6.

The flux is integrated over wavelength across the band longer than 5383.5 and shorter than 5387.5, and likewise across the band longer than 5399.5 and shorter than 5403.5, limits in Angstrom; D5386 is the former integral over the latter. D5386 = 1.1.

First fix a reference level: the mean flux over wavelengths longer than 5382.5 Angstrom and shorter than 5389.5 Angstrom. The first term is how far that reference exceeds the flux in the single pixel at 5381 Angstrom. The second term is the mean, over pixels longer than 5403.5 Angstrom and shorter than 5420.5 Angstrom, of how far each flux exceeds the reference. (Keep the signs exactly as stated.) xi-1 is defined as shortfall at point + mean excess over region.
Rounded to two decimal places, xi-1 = -0.63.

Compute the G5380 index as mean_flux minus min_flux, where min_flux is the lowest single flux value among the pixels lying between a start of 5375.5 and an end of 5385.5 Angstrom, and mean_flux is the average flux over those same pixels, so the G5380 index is 0.26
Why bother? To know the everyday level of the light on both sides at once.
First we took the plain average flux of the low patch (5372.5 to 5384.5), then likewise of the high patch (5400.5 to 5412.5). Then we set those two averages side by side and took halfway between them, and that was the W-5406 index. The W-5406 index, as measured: 12.3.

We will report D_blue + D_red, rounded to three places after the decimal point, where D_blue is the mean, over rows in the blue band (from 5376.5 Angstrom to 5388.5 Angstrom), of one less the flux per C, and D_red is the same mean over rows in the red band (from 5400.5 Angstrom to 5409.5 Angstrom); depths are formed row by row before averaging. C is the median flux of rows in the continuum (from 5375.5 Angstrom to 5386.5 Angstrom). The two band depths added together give 0.071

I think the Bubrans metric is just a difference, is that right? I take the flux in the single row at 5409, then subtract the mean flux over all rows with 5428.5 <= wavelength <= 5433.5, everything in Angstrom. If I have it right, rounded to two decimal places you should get -0.98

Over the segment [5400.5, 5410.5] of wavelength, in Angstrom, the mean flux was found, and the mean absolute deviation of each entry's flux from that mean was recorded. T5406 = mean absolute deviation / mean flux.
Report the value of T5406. 0.0140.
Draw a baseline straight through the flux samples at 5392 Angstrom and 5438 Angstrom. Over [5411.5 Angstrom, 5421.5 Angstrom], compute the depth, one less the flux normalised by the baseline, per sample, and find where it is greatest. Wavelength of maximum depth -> 5412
